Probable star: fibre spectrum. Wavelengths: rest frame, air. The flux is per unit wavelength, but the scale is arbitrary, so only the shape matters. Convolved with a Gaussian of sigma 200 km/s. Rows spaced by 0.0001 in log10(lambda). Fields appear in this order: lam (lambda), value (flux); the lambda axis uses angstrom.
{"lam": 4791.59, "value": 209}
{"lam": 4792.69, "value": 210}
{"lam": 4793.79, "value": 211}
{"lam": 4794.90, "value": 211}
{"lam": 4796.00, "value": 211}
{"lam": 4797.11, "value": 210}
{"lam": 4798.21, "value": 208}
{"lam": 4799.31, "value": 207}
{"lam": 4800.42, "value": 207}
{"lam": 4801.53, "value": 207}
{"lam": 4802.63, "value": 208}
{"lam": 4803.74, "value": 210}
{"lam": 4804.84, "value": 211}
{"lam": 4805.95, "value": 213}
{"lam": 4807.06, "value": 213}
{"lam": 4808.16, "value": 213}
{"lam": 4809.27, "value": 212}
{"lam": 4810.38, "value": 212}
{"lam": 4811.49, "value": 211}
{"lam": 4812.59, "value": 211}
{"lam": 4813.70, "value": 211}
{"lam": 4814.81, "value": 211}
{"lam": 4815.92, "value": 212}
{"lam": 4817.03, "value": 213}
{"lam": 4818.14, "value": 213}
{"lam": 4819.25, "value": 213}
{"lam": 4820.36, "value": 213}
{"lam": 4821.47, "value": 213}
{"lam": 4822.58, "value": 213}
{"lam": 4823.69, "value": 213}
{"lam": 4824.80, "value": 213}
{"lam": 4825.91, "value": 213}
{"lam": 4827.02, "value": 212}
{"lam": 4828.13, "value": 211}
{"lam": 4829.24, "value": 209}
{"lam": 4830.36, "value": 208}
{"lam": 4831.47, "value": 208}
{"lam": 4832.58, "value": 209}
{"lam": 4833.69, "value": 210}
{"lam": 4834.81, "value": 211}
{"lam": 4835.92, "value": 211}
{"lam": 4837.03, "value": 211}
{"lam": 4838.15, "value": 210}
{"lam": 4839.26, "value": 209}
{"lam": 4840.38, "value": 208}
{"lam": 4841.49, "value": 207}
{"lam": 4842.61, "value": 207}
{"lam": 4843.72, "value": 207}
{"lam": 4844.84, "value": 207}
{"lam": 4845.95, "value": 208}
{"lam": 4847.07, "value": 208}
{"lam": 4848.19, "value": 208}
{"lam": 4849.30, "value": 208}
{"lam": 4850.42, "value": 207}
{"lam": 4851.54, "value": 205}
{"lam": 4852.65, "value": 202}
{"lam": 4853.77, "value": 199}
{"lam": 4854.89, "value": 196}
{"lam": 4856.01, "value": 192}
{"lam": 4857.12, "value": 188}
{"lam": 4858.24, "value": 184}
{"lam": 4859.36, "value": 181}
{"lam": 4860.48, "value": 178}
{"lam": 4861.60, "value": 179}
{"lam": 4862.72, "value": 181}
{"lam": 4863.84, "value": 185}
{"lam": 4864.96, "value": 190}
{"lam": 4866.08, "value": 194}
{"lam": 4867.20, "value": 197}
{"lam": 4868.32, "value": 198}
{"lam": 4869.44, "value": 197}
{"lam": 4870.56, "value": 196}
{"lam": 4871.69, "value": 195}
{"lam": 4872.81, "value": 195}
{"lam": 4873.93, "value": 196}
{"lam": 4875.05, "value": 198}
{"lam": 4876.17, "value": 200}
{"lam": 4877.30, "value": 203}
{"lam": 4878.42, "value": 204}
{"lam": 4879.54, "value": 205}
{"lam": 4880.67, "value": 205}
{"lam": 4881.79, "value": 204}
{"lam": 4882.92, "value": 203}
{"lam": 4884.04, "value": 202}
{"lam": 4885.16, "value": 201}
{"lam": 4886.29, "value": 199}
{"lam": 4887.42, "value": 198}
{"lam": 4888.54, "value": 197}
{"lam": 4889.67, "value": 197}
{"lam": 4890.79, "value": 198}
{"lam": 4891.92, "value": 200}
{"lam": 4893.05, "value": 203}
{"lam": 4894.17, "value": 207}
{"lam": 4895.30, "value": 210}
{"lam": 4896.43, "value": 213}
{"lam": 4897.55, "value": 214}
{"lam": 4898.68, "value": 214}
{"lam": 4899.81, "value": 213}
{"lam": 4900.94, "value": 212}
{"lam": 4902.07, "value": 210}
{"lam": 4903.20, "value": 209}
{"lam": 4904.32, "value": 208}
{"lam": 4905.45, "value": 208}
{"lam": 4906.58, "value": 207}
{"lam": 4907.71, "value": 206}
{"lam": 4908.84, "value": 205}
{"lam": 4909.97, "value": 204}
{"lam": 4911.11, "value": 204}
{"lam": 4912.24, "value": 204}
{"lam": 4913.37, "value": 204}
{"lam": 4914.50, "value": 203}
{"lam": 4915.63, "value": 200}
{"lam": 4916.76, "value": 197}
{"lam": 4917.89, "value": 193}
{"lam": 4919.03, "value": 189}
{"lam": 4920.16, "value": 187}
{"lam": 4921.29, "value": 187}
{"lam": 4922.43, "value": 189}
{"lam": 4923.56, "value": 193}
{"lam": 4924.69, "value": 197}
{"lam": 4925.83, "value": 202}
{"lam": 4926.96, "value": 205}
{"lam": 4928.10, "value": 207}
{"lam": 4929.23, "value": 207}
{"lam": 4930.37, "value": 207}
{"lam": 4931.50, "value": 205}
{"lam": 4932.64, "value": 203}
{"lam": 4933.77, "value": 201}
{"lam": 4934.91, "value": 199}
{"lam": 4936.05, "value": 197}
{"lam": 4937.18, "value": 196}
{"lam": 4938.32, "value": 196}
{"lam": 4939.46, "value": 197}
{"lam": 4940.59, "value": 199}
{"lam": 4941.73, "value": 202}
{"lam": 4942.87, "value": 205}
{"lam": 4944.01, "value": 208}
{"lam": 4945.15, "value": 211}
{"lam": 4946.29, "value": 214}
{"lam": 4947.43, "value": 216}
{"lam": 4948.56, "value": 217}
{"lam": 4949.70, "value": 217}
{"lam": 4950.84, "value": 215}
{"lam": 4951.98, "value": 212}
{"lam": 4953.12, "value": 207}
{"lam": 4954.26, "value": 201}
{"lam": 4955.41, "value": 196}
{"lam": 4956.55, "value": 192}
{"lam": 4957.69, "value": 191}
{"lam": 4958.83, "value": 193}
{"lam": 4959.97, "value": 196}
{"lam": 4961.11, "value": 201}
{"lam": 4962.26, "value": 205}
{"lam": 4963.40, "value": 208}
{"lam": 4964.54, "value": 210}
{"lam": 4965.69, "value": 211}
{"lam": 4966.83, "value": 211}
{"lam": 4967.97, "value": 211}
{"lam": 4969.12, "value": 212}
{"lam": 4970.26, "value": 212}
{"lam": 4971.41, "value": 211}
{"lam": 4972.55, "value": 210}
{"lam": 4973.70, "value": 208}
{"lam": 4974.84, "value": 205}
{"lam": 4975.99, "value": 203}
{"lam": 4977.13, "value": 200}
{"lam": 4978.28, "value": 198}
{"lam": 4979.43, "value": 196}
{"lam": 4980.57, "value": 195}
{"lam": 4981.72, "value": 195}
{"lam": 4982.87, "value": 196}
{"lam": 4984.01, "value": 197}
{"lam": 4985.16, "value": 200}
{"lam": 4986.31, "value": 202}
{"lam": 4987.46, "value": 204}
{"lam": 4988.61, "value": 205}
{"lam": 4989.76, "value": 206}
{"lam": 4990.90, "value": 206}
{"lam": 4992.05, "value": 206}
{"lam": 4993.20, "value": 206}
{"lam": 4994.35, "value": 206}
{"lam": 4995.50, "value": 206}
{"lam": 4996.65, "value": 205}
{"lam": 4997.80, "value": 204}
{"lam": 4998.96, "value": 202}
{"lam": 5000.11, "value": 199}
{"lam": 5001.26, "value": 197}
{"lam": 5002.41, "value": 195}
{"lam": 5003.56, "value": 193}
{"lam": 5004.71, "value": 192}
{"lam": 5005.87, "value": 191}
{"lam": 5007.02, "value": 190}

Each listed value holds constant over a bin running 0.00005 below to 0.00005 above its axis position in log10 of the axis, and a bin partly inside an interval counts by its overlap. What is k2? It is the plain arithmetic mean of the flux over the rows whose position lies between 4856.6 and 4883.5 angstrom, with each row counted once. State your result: 194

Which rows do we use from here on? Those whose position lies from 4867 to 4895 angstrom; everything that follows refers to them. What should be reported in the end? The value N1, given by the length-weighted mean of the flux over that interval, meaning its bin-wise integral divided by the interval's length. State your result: 200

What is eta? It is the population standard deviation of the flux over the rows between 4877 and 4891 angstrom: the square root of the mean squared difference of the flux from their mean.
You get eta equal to 2.9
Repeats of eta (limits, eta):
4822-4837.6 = 1.8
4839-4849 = 0.7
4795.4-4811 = 2.3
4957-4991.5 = 6.3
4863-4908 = 6.7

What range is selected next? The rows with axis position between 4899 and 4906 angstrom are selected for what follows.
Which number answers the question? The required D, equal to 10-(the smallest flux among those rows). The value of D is -198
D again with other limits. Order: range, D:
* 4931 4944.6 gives -186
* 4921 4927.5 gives -177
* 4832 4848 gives -197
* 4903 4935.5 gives -177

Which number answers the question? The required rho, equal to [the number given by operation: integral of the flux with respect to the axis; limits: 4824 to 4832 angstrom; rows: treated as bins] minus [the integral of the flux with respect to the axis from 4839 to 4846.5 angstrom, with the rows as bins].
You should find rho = 129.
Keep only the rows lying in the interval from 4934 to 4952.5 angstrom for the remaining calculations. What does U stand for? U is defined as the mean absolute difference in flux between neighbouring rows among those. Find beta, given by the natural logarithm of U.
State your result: 0.66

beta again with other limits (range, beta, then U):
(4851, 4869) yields 1.14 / 3.1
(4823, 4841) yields -0.31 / 0.7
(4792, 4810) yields -0.22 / 0.8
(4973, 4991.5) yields 0.47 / 1.6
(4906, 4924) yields 0.55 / 1.7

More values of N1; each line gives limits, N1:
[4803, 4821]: 212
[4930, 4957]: 205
